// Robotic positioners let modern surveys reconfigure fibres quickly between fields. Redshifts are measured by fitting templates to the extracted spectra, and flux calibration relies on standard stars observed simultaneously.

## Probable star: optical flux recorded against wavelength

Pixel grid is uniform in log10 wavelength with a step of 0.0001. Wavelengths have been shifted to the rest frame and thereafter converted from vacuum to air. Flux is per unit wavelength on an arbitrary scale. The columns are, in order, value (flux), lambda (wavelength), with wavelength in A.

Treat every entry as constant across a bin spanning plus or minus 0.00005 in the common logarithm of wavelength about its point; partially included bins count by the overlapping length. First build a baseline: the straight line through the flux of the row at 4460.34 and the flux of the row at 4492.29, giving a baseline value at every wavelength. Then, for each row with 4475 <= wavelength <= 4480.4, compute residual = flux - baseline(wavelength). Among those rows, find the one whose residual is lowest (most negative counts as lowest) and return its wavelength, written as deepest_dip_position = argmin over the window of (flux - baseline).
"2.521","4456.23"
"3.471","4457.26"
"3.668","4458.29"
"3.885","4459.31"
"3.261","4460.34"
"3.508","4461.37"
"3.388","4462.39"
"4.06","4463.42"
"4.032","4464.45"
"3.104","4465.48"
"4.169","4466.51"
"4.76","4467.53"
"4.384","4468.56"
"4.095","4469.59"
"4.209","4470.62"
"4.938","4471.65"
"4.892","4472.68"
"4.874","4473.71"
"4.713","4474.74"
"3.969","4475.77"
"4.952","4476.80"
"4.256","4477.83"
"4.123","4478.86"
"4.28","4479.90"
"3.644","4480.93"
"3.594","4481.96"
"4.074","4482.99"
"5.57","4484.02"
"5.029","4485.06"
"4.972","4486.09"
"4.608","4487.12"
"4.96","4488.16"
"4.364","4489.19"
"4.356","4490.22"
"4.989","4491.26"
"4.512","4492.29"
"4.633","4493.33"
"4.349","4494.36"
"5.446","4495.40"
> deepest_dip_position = 4475.77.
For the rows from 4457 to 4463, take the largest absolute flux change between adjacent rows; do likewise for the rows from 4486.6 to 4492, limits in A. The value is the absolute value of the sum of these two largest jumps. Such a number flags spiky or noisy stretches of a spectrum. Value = 1.26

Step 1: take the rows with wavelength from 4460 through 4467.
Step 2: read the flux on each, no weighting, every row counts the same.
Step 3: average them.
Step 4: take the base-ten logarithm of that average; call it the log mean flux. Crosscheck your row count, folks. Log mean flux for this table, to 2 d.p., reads 0.56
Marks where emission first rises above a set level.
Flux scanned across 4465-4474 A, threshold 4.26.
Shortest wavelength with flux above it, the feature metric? 4467.53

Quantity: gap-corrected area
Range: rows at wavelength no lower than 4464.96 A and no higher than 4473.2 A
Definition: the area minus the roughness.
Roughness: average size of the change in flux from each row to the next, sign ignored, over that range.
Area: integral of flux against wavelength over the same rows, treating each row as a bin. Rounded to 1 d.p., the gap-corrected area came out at 35.1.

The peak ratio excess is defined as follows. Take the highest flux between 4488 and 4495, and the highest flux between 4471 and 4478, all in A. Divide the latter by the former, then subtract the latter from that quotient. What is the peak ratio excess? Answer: -4.0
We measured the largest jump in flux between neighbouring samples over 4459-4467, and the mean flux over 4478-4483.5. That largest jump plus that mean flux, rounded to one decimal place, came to 5.0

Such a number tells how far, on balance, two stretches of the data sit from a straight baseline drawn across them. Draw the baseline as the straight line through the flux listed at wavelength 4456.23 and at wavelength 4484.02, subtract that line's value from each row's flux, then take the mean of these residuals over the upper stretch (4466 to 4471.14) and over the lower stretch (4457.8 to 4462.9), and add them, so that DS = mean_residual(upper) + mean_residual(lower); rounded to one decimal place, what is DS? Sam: 1.0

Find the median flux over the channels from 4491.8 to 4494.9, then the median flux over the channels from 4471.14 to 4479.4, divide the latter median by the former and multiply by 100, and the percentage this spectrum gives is 106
